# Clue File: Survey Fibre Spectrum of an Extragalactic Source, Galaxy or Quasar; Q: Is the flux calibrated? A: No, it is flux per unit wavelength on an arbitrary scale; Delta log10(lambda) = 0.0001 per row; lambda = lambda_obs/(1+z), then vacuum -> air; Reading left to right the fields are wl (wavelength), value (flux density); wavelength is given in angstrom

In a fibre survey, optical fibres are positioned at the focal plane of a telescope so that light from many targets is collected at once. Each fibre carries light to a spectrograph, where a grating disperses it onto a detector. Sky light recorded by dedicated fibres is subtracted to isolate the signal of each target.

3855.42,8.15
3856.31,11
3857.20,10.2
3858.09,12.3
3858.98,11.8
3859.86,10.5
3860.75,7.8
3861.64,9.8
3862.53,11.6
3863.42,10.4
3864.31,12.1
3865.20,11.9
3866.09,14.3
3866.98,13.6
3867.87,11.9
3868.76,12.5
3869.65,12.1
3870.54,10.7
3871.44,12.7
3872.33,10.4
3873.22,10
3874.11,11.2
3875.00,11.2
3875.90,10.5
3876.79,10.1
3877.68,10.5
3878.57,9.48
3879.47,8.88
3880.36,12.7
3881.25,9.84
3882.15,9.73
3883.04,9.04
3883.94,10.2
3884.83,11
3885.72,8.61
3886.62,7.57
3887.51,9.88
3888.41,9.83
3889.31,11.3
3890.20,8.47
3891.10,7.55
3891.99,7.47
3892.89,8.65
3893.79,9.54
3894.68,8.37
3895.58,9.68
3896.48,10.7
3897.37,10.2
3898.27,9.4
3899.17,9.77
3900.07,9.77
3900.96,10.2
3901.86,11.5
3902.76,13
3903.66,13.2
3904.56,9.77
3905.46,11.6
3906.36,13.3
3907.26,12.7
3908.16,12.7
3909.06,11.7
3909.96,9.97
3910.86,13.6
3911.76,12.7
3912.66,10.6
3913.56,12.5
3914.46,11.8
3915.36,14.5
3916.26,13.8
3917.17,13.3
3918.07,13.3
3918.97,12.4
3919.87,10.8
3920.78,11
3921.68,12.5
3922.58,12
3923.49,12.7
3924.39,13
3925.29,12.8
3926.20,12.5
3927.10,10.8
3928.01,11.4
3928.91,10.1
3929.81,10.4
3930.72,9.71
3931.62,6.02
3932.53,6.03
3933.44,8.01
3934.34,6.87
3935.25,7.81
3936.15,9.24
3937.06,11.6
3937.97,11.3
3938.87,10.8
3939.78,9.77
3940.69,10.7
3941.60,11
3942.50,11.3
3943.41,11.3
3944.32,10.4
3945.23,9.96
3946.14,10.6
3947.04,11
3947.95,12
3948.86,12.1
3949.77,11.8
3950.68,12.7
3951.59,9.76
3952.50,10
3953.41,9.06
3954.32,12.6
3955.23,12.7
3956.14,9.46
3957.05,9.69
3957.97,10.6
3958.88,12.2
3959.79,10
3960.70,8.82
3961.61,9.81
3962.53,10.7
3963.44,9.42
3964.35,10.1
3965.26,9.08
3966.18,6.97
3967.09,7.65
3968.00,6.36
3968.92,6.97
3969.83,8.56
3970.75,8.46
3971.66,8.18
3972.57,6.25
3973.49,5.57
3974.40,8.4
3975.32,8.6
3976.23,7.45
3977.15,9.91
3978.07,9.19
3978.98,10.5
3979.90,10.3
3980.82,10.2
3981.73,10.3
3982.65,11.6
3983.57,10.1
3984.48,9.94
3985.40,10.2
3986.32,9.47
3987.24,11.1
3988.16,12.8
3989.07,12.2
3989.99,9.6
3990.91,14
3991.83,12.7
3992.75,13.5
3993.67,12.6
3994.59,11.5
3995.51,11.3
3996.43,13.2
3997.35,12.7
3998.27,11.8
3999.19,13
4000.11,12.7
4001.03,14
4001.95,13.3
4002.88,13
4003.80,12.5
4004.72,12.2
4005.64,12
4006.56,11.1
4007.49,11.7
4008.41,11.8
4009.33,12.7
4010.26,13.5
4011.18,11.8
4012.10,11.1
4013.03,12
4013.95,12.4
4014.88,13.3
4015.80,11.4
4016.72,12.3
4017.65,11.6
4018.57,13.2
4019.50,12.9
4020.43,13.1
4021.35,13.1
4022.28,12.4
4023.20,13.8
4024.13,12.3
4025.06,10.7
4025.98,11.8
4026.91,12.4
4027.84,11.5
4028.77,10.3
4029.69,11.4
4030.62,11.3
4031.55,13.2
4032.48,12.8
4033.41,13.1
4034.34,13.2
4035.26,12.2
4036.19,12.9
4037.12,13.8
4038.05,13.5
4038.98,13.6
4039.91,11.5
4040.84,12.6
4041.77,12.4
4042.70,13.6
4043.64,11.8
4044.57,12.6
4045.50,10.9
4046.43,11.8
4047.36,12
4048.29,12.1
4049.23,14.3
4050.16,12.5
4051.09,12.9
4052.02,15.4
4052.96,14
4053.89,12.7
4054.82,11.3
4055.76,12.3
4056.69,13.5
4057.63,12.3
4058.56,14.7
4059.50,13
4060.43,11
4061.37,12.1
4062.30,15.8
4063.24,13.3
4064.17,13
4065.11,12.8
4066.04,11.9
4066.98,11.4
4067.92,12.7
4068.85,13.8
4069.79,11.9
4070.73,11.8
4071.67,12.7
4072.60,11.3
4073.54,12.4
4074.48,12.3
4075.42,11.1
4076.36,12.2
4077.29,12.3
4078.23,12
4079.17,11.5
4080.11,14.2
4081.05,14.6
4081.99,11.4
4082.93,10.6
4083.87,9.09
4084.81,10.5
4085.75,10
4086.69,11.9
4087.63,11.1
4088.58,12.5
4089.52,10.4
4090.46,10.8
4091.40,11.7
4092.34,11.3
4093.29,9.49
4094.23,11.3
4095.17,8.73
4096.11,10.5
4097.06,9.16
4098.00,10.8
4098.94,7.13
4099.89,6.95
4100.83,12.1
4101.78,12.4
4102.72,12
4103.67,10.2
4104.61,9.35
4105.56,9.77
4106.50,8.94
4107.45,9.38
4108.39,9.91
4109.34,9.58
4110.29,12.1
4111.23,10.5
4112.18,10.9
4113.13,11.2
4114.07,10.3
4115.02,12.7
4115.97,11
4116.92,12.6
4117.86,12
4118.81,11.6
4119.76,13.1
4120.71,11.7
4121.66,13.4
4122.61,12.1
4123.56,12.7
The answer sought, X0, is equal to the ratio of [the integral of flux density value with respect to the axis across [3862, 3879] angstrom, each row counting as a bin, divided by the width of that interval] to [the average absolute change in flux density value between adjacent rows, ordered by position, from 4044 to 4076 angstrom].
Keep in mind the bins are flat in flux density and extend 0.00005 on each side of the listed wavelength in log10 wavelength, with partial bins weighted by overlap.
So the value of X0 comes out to 9.0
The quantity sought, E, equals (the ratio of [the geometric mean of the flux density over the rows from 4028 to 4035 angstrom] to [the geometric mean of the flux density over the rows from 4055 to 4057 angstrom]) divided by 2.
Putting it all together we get 0.47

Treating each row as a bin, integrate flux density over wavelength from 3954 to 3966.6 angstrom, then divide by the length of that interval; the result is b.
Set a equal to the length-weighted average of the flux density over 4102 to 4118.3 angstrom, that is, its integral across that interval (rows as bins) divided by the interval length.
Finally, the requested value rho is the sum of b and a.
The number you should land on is 20.9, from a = 10.8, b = 10.1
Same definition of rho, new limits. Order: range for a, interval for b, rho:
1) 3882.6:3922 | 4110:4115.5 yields 22.2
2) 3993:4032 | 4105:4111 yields 22.3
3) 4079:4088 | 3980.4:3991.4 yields 22.5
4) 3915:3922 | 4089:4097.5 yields 23.1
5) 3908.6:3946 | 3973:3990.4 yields 20.9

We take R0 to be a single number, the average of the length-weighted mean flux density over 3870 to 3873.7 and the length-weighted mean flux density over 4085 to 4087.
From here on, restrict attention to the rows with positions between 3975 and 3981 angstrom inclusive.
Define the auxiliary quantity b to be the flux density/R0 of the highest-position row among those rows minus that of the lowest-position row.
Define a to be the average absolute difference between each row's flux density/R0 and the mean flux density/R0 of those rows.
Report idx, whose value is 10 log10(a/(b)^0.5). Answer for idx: -6.7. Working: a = 0.082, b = 0.15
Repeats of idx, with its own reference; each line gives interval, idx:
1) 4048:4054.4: -4.1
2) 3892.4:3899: -6.8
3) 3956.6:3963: -6.3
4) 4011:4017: -6.4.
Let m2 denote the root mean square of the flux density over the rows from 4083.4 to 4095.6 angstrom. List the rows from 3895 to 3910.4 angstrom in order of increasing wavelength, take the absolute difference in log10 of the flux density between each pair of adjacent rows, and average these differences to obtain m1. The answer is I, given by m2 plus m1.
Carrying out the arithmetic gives 10.8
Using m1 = 0.040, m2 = 10.7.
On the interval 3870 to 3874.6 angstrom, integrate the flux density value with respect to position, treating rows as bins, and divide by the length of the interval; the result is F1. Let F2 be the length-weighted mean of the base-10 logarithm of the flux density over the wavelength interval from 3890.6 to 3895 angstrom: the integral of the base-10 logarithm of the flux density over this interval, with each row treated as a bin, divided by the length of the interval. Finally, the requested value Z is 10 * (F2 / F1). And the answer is 0.83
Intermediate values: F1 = 11.0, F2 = 0.92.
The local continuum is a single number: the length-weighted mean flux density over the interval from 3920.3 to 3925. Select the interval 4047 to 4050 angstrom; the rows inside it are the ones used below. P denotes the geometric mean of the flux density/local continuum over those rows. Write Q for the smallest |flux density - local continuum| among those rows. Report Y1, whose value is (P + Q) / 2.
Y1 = 0.60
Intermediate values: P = 1.04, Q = 0.15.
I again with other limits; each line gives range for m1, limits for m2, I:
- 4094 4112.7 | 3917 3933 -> 11.4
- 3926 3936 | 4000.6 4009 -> 12.5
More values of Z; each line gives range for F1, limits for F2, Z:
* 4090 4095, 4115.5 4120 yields 1.00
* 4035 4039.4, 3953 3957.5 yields 0.78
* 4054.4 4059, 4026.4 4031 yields 0.82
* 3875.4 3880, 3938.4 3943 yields 1.04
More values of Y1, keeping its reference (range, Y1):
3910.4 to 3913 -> 0.72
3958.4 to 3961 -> 0.44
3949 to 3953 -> 0.67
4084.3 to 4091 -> 0.57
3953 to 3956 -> 0.64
